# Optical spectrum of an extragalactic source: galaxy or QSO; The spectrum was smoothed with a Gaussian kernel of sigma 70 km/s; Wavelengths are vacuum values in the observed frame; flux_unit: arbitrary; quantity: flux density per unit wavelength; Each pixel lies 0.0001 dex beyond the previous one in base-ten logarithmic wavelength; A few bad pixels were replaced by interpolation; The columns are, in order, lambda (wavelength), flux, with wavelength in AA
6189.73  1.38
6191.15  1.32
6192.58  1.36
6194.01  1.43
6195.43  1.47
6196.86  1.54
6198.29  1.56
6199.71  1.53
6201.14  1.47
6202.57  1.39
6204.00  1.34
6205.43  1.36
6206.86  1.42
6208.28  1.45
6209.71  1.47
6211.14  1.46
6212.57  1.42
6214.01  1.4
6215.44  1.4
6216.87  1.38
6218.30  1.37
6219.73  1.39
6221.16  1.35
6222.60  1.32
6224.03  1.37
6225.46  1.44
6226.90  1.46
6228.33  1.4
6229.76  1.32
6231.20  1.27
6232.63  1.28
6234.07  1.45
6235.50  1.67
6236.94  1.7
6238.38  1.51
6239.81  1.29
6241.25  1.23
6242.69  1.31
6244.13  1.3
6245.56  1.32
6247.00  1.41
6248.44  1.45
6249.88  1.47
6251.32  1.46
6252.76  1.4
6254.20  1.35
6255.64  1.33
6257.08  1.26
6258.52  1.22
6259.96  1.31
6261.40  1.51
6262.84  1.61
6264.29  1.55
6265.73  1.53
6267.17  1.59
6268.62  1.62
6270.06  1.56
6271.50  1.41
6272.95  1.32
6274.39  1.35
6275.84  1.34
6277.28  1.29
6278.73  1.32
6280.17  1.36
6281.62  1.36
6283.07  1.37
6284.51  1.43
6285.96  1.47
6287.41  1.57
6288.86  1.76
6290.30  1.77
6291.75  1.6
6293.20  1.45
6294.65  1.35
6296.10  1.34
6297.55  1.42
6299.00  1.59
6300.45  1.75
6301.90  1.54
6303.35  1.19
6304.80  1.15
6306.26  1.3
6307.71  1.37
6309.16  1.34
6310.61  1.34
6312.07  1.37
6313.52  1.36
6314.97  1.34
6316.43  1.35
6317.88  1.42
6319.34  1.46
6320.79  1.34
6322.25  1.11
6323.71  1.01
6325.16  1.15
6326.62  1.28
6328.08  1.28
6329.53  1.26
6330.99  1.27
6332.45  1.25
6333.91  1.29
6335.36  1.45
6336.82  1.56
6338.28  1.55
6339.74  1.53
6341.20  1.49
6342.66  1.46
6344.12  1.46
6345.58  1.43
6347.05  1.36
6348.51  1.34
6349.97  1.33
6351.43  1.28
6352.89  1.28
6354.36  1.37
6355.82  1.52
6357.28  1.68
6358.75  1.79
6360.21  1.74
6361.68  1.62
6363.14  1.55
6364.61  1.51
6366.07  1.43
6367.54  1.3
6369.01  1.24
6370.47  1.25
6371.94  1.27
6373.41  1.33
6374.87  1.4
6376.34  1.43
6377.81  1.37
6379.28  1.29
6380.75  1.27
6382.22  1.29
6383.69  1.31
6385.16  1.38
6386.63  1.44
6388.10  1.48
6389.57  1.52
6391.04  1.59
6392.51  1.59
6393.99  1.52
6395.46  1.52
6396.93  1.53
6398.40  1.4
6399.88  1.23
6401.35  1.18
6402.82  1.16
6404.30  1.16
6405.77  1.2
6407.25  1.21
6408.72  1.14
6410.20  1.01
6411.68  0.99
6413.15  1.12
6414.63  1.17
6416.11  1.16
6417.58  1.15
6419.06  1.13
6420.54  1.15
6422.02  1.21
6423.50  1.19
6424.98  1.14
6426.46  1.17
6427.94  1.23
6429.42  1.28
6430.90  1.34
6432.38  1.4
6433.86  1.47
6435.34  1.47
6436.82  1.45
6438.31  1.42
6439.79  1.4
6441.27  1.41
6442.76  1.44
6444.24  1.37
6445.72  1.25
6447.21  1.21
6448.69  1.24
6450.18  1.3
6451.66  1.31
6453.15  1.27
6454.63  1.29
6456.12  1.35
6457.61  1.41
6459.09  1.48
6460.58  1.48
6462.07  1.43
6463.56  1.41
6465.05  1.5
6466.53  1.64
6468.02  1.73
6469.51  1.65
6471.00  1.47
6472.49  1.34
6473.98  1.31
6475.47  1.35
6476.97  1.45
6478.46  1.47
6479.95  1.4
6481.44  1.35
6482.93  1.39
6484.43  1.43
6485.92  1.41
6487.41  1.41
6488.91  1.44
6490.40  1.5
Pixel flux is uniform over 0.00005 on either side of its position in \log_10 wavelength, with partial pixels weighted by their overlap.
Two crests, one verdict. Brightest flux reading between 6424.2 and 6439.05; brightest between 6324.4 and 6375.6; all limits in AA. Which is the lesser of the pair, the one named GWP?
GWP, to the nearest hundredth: 1.47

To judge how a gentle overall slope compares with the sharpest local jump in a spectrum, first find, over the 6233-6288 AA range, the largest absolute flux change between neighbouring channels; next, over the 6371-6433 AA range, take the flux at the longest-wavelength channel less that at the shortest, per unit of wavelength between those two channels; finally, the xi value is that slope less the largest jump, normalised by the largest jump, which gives -0.99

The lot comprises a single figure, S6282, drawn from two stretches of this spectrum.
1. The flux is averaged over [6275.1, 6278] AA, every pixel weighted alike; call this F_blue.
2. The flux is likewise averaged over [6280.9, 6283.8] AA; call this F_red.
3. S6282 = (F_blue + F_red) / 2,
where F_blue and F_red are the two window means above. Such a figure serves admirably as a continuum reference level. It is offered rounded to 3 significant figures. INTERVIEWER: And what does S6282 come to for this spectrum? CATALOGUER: 1.34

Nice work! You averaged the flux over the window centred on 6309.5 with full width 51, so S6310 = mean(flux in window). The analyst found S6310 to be 1.38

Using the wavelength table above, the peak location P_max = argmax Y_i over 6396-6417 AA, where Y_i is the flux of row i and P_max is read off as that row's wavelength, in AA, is 6396.93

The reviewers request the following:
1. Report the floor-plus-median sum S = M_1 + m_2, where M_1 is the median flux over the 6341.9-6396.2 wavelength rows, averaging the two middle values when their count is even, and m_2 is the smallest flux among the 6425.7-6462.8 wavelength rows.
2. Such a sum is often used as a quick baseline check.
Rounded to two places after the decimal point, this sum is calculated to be 2.60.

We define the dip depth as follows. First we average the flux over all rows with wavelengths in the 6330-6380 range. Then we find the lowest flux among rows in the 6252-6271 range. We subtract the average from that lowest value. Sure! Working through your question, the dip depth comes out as -0.20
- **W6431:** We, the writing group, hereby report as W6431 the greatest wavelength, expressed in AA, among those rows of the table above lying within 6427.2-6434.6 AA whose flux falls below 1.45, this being 6432.38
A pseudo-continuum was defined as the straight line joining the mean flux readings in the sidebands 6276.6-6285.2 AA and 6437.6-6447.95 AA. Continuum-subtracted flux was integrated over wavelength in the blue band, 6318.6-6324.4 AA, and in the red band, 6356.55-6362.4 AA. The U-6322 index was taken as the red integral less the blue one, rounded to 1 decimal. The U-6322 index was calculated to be 2.8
